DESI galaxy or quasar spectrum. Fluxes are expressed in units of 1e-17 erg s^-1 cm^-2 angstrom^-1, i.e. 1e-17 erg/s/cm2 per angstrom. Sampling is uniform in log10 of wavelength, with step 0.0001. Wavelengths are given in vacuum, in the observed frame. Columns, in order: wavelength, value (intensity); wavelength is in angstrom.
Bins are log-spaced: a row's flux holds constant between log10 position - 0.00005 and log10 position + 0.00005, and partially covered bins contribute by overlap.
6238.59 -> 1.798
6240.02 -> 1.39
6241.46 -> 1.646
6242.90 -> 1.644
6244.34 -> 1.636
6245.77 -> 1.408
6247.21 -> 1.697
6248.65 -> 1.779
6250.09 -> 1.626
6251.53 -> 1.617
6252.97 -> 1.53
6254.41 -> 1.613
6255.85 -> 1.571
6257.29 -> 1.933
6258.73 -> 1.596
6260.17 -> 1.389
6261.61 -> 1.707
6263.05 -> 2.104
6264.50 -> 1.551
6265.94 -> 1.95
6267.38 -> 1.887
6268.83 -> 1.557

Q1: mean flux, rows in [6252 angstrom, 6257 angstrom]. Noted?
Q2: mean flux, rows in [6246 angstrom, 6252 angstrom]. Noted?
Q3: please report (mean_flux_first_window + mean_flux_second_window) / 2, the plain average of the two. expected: 1.63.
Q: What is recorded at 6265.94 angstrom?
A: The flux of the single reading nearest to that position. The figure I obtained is 1.95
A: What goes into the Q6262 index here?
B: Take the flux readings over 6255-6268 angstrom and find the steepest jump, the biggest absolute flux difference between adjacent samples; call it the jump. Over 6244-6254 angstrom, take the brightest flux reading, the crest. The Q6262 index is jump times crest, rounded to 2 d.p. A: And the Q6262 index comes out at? 0.98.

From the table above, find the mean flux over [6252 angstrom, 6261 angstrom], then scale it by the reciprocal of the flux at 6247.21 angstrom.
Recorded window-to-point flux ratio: 0.95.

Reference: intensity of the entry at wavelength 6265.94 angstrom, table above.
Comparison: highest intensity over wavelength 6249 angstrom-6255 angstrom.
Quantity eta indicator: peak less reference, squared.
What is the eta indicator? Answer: 0.105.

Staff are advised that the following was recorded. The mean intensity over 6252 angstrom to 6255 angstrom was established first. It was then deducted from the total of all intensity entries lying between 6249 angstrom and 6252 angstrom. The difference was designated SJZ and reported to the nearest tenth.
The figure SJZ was 1.7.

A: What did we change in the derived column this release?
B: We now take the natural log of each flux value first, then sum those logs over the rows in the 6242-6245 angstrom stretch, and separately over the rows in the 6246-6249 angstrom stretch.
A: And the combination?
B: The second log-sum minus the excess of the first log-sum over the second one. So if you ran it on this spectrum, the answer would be 1.2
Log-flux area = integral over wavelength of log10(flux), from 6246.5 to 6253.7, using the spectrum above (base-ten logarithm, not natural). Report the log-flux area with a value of 1.56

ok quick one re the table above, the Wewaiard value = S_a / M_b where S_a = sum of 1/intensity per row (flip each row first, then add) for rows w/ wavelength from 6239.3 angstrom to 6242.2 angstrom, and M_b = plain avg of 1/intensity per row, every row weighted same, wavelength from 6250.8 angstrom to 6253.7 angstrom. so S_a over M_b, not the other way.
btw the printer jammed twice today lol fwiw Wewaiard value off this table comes 2.09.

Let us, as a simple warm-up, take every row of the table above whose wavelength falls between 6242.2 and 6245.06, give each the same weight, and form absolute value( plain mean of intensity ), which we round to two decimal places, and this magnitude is 1.64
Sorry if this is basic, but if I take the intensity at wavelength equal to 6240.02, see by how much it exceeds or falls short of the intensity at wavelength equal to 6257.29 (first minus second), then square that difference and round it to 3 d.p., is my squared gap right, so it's 0.295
